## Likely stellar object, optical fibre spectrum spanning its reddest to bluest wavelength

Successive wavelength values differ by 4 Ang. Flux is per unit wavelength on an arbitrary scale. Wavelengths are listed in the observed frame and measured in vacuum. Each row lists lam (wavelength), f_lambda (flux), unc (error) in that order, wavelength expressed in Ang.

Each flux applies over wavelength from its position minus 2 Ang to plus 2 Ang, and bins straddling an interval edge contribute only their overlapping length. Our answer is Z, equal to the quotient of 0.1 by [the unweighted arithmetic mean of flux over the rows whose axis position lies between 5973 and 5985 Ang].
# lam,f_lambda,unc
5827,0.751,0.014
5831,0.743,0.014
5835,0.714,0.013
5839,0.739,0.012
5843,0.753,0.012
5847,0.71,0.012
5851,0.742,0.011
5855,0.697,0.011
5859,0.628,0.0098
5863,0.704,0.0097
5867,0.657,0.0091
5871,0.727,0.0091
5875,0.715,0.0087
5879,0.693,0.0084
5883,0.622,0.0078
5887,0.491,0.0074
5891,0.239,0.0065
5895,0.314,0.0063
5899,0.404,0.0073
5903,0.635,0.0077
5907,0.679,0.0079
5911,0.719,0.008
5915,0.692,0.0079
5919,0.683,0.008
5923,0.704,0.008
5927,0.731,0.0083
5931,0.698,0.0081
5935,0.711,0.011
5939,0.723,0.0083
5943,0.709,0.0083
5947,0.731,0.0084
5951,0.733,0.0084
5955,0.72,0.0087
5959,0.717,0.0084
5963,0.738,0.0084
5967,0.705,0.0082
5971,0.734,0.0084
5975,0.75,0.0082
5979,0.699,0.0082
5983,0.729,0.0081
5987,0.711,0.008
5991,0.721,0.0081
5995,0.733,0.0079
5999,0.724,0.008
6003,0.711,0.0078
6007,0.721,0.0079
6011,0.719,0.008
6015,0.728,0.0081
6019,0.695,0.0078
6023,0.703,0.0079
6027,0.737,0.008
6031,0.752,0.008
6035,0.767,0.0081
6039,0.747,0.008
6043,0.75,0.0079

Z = 0.138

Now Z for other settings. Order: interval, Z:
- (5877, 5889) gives 0.166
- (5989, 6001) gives 0.138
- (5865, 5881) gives 0.143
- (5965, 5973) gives 0.139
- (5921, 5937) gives 0.141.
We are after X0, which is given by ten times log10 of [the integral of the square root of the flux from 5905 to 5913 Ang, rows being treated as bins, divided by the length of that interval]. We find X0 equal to -0.78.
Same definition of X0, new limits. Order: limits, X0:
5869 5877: -0.71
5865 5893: -1.19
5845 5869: -0.81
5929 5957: -0.72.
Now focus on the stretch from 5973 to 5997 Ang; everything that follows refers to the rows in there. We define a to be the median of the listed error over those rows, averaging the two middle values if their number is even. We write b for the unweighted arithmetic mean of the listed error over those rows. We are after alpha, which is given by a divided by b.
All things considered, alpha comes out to 1.00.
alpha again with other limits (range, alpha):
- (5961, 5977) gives 1.00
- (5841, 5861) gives 0.99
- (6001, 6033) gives 1.00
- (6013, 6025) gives 1.00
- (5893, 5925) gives 1.03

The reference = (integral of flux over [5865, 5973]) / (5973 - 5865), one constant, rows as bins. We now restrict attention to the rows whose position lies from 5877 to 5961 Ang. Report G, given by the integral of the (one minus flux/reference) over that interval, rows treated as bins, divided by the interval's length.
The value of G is 0.026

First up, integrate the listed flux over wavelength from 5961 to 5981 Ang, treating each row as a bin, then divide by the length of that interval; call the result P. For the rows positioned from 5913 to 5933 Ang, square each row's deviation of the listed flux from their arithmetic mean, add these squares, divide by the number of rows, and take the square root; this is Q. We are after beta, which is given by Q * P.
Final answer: 0.012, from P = 0.725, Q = 0.016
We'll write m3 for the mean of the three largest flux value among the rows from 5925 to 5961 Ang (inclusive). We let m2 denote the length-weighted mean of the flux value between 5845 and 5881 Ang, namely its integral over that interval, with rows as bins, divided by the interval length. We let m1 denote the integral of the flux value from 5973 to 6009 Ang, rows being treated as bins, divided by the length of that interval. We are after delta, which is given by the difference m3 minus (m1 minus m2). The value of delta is 0.71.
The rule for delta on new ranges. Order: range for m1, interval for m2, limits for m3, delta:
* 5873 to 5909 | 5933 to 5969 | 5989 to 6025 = 0.92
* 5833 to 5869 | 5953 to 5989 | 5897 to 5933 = 0.74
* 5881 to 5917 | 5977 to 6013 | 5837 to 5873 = 0.93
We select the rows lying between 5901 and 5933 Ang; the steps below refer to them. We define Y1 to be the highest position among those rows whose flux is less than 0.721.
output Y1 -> 5931 Ang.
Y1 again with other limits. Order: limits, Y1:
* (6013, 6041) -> 6023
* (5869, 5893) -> 5891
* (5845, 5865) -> 5863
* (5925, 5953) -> 5943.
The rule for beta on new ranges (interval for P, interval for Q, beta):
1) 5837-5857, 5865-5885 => 0.028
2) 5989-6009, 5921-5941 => 0.009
